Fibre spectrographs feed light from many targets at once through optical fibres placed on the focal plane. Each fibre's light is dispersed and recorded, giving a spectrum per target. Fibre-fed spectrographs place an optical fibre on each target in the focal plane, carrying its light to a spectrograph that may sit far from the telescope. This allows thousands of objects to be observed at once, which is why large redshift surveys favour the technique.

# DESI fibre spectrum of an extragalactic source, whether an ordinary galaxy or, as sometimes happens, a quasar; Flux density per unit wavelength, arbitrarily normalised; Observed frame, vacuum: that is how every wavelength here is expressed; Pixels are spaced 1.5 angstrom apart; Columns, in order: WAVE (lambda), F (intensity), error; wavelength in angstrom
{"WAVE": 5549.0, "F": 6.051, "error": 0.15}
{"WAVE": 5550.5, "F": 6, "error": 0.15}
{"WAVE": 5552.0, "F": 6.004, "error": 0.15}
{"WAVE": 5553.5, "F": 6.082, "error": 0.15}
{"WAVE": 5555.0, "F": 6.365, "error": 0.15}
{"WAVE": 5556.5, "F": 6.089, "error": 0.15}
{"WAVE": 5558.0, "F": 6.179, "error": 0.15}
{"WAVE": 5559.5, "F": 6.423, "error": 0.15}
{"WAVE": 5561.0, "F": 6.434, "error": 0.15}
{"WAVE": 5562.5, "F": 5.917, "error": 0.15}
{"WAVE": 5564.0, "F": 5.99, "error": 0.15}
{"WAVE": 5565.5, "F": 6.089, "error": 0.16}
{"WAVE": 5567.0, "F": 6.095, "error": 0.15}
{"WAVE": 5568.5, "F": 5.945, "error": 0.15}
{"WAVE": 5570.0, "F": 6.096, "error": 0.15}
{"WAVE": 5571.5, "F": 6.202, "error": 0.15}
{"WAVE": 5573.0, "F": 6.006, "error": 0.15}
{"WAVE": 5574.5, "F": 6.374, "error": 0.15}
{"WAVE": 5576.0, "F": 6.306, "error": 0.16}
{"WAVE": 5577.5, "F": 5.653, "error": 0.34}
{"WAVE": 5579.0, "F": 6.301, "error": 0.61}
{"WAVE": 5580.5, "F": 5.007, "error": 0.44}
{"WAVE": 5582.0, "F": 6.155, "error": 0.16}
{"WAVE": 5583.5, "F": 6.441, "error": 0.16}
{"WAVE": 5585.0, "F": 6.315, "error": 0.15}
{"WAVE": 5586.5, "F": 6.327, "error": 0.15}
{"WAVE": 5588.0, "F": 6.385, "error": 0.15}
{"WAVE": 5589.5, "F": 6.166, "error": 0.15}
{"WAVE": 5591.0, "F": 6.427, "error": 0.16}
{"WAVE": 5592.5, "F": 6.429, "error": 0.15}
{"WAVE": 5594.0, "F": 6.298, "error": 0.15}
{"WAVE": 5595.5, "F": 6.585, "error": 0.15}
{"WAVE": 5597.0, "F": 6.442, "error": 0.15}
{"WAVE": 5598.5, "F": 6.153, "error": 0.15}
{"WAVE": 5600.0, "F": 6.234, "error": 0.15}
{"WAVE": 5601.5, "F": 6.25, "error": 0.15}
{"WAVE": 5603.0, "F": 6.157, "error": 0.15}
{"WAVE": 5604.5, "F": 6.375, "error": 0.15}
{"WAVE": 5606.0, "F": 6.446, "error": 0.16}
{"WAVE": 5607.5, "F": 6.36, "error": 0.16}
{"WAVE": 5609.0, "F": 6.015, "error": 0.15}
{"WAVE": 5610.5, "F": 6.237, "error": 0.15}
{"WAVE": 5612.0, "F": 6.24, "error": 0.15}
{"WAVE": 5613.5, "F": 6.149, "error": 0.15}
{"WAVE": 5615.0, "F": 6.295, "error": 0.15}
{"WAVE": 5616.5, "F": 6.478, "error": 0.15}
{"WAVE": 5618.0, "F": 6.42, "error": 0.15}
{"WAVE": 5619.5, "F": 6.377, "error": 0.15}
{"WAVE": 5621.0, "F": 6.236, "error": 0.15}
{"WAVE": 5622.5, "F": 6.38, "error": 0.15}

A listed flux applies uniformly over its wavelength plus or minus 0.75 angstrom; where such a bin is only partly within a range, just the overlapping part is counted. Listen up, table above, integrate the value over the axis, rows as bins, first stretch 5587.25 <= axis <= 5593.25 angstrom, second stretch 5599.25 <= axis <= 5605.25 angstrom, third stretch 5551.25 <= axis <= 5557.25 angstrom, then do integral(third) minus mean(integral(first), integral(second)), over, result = -1.0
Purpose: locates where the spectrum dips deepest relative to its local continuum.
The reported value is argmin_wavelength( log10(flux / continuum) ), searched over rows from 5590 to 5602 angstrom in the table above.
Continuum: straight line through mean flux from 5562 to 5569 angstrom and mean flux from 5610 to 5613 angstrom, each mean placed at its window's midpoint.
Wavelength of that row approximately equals 5598.5 angstrom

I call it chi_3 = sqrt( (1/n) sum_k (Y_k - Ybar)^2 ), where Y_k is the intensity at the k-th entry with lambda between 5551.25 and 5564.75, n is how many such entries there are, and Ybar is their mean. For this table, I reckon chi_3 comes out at 0.19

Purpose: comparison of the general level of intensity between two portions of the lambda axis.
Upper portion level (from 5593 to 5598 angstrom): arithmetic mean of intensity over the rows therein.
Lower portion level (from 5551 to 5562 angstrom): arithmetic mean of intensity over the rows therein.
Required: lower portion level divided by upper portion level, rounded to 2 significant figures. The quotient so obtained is 0.97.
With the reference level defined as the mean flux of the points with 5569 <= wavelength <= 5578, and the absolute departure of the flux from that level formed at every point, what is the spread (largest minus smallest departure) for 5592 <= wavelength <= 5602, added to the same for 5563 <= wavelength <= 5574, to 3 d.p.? 0.583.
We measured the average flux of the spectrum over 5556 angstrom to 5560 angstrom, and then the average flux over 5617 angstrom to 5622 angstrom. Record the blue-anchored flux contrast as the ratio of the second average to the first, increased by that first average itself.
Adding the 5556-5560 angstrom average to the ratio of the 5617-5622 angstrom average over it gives 7.25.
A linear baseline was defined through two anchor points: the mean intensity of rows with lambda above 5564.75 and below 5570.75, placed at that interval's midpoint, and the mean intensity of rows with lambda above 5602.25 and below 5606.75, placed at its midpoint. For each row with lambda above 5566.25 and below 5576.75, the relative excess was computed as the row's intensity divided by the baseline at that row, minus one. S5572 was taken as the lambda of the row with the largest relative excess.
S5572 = 5574.5 angstrom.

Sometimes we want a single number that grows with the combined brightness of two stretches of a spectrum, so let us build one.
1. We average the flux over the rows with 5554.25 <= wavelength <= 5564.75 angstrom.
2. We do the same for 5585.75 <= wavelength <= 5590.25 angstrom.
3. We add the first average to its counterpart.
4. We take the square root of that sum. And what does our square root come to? 3.53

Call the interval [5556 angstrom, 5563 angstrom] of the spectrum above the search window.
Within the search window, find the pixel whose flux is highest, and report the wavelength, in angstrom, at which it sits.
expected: 5561.0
